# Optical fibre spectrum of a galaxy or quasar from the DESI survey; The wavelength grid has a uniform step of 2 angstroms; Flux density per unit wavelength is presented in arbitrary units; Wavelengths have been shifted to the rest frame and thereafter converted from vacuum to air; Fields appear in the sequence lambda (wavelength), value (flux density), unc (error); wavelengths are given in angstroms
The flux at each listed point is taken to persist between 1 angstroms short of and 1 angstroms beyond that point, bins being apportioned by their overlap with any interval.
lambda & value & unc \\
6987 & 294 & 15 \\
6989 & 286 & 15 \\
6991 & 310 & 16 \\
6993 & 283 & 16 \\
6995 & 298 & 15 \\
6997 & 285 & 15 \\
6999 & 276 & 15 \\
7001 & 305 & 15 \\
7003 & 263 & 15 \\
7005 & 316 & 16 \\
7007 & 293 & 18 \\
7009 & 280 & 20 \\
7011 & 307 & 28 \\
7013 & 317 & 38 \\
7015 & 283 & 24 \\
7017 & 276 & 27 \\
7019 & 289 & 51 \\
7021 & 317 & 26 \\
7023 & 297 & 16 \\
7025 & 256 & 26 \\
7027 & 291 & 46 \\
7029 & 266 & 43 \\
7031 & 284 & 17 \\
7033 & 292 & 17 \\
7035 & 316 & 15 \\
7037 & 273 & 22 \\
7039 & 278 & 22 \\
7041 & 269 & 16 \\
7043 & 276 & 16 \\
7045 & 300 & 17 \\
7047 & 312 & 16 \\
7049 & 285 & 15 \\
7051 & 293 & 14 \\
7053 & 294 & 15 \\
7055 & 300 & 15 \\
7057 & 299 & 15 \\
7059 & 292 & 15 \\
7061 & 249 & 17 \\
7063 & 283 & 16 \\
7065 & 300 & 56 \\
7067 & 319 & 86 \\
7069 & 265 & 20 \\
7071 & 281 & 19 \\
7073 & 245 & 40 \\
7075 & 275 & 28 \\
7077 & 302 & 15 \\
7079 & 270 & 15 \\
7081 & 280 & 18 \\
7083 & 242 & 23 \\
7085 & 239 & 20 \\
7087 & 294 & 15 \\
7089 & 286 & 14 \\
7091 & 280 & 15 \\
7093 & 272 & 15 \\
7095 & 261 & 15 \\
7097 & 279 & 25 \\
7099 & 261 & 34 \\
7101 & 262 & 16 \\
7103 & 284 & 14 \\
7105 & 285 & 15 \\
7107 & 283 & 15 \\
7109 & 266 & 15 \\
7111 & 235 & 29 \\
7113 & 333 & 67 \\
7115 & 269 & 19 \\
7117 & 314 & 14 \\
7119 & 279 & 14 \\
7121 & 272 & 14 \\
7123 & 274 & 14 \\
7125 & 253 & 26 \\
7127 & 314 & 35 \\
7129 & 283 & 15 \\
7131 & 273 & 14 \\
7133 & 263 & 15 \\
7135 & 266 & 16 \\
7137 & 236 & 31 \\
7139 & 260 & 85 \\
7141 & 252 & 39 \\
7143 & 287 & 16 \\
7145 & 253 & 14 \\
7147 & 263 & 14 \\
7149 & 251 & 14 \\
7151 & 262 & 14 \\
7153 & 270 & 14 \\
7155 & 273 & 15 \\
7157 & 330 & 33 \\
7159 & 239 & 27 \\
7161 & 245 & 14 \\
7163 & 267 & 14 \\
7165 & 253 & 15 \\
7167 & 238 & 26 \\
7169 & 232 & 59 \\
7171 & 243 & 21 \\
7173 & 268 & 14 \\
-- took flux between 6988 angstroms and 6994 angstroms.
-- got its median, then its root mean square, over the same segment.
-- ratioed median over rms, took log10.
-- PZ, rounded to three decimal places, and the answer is -0.011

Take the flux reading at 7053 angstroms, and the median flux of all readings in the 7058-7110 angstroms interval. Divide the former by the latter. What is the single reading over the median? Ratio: 1.05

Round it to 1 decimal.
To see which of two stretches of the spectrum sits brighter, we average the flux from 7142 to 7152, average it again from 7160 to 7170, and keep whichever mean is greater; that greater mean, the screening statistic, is 263.2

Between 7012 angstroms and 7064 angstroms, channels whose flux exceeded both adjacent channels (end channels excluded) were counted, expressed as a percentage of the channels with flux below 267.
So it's 200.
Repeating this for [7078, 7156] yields 71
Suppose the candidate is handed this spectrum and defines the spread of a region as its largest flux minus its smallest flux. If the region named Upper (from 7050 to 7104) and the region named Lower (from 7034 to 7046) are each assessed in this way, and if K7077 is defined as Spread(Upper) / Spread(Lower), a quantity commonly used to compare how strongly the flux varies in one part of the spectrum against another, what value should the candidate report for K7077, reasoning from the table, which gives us 1.7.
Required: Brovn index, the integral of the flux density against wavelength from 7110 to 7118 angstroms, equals 2302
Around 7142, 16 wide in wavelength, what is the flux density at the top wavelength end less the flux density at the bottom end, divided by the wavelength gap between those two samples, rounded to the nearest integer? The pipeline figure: -1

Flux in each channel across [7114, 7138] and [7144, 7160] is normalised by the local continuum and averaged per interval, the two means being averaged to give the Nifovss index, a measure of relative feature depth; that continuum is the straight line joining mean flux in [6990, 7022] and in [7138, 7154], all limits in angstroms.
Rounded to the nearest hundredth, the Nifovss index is 1.03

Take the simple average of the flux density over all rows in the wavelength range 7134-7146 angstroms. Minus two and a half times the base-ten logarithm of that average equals -6.033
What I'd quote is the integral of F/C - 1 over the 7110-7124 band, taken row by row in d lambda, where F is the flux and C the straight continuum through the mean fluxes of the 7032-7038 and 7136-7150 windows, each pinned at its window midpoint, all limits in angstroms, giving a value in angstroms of 0.8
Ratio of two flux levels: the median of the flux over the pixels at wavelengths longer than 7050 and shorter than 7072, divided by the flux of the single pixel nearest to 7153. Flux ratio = 1.09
